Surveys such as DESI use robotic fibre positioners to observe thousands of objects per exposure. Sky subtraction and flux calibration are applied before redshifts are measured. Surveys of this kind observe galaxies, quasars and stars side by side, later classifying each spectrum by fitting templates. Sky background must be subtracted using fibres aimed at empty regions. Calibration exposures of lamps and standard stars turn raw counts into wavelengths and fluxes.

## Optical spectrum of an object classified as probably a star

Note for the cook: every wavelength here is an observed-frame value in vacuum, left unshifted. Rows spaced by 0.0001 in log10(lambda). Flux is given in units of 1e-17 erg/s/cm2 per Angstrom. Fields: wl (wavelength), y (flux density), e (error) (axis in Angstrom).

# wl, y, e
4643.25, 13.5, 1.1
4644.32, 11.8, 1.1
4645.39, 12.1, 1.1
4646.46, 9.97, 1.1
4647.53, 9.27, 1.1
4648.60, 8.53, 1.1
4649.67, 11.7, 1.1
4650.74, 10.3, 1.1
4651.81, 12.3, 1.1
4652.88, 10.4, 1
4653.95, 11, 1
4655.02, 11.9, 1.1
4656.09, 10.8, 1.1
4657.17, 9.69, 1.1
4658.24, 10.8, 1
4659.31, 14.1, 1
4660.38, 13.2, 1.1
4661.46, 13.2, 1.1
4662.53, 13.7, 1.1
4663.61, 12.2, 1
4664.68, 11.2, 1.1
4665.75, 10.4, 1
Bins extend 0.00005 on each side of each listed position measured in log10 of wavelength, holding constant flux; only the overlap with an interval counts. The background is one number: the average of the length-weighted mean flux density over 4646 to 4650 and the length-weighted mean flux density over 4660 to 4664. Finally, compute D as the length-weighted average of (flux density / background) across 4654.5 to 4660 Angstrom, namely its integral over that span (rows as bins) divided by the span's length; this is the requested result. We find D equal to 1.01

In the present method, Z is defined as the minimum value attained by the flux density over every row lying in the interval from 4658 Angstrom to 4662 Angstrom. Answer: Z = 10.8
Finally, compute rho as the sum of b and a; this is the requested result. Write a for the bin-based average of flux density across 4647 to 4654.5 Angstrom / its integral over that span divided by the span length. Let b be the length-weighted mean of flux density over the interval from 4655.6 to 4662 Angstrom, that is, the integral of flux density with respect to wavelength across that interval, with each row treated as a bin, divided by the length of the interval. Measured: 22.5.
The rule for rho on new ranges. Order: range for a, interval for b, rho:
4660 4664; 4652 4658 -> 23.9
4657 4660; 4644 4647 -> 23.1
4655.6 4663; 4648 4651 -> 22.4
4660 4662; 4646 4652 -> 23.4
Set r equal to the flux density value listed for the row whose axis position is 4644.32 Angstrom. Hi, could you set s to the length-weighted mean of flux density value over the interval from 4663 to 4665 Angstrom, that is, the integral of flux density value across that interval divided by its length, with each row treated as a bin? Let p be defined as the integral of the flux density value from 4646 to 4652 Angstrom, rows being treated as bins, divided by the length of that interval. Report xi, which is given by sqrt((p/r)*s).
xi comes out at 3.2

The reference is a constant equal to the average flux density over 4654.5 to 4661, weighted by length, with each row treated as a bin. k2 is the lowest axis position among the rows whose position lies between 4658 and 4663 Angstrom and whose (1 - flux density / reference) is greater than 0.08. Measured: 4658.24 Angstrom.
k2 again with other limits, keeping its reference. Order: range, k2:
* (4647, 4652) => 4647.53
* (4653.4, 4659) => 4656.09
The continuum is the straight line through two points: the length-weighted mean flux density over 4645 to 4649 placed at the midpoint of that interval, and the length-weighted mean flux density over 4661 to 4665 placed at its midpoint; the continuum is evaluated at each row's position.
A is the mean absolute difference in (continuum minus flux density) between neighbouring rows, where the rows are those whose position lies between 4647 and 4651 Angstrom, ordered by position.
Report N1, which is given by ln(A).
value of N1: 0.60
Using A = 1.8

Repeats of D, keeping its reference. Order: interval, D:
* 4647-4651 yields 0.87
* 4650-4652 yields 0.98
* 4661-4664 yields 1.14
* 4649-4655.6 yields 0.98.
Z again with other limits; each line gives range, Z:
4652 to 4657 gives 10.4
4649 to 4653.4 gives 10.3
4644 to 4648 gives 9.27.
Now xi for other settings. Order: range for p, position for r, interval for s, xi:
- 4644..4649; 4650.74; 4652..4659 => 3.3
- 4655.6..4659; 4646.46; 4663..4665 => 3.6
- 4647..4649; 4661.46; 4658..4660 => 2.9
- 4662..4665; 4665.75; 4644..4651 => 3.5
